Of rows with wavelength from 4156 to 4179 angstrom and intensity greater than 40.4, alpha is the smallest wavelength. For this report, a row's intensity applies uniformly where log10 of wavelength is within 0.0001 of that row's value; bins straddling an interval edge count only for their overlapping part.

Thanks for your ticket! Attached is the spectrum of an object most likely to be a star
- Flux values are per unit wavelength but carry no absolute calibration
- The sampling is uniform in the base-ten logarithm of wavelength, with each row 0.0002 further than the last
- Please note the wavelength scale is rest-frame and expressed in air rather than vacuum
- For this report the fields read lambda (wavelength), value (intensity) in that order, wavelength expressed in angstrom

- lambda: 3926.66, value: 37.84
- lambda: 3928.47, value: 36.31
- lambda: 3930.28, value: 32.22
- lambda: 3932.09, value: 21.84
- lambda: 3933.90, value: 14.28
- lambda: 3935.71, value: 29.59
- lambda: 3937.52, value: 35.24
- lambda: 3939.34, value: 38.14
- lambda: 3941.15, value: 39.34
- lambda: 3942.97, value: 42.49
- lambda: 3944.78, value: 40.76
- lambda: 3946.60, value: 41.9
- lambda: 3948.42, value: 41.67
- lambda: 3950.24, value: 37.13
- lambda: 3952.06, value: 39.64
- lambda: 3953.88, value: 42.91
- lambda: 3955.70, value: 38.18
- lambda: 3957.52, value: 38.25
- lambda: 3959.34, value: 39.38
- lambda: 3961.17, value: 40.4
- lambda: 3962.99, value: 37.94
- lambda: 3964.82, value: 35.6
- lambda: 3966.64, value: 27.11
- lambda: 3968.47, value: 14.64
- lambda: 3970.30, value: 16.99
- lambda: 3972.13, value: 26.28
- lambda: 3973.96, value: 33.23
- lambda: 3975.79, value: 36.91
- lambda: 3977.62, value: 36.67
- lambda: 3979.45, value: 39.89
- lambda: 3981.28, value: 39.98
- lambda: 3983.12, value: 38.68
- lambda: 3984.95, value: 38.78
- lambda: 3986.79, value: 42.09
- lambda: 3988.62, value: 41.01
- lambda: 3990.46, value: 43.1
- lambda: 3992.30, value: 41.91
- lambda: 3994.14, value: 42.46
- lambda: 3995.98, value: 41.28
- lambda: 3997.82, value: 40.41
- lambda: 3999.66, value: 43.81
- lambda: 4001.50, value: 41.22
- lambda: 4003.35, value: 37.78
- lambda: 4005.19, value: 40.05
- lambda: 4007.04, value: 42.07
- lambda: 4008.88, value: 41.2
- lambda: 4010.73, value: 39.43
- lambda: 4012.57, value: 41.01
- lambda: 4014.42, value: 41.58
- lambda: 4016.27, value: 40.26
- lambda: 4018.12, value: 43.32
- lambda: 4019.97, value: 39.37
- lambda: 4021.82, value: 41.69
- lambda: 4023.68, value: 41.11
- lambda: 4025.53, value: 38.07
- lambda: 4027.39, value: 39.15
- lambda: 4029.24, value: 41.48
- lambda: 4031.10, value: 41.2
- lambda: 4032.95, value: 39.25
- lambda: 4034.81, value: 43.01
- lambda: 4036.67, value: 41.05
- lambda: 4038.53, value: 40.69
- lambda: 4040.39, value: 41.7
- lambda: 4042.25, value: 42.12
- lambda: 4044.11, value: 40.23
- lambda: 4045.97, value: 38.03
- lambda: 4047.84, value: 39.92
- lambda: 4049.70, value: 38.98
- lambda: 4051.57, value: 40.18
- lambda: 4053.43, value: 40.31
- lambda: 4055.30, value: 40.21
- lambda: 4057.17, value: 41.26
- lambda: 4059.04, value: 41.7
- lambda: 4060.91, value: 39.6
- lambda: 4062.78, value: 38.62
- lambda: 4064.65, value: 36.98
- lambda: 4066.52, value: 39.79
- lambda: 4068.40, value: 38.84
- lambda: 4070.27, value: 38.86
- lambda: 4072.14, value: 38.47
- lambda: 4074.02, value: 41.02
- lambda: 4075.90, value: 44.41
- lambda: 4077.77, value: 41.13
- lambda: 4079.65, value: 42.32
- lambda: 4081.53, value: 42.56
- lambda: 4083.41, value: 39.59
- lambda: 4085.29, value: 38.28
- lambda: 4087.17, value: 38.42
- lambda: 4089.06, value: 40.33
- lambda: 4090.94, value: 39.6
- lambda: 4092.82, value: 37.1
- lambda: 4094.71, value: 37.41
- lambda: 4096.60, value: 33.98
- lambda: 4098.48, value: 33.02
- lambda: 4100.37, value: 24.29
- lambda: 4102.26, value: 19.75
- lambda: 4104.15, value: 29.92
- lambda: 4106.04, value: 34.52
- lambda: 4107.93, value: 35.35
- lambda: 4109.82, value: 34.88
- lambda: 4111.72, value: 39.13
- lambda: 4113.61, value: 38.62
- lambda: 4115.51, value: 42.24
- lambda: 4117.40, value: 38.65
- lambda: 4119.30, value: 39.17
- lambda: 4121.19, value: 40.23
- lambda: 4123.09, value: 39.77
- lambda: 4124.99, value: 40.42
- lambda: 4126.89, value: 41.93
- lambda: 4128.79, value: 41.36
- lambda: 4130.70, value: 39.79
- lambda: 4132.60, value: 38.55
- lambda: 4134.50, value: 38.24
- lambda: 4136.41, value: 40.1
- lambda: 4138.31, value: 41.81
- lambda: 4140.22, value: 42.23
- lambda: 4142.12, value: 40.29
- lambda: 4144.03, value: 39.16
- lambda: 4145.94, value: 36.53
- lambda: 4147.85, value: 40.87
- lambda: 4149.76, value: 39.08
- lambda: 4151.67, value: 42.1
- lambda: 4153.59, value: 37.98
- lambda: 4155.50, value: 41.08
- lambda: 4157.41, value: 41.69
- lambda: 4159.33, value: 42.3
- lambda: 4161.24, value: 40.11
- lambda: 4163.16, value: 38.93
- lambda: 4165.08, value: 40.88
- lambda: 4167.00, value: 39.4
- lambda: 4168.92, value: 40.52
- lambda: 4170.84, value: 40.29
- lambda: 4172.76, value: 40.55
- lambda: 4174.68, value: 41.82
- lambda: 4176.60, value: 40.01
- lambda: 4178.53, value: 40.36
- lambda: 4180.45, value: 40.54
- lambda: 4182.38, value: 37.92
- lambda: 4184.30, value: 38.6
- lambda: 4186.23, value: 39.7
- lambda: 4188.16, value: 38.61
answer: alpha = 4157.41 angstrom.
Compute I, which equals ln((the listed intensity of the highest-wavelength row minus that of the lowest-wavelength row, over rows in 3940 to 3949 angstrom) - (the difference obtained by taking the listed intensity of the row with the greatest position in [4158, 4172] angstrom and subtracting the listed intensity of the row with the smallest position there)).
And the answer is 1.5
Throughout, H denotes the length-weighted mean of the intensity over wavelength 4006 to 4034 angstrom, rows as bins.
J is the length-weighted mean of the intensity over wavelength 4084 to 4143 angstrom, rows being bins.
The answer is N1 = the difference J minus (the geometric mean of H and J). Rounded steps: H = 40.7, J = 37.4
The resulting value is -1.6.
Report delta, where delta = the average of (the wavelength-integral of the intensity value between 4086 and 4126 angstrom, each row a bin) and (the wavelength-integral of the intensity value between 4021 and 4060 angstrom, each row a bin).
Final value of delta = 1512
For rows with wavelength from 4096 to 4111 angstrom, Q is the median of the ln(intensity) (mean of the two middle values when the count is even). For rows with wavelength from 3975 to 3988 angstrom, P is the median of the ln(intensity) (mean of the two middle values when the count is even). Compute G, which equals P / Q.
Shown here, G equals 1.04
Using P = 3.66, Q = 3.51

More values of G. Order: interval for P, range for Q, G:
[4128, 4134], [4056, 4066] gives 1.00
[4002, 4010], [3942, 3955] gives 0.99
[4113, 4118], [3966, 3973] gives 1.20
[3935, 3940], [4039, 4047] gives 0.96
